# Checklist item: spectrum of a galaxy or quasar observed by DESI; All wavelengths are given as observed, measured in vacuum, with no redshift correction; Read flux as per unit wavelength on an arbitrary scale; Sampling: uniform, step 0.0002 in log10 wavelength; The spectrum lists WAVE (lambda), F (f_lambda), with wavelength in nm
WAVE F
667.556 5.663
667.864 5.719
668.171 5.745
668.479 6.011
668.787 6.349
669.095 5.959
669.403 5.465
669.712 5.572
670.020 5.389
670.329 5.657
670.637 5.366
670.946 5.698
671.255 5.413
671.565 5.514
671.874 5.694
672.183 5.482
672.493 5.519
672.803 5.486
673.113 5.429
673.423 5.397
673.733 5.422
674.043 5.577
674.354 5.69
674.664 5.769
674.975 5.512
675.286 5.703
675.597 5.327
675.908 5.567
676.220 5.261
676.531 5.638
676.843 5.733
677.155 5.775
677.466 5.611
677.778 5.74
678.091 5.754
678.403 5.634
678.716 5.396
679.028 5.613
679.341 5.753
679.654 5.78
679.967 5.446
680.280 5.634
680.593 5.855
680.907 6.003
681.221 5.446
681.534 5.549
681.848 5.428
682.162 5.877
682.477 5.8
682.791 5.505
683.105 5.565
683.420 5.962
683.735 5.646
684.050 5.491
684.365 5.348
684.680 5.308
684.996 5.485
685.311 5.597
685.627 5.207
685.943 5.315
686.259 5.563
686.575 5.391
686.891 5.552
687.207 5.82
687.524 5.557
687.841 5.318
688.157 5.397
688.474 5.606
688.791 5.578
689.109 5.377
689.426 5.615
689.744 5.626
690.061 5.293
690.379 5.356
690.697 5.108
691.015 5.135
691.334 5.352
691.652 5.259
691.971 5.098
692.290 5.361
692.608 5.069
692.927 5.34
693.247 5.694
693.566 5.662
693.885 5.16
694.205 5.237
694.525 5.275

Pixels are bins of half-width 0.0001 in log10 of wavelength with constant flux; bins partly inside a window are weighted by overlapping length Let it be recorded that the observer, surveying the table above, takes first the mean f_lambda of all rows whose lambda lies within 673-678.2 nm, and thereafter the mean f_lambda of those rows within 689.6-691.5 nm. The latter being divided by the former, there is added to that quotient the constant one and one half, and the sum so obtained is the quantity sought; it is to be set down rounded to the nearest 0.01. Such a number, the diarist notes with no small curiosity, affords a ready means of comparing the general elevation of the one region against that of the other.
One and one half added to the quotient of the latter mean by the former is 2.45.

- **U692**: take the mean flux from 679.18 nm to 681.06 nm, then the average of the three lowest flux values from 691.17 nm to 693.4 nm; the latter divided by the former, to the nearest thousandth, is 0.895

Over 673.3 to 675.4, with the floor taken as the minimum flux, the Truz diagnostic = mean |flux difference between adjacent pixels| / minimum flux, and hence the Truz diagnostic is 0.025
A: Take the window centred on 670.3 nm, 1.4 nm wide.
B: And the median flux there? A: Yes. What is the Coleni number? 5.57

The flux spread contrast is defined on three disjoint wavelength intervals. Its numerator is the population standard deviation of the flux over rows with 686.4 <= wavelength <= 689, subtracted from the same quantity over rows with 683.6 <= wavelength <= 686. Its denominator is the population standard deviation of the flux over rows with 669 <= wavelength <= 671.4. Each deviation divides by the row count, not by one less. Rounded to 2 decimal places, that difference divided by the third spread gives -0.02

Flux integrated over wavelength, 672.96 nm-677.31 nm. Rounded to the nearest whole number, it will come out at 24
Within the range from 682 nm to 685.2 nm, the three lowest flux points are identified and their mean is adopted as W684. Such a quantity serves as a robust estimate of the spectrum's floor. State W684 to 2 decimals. 5.38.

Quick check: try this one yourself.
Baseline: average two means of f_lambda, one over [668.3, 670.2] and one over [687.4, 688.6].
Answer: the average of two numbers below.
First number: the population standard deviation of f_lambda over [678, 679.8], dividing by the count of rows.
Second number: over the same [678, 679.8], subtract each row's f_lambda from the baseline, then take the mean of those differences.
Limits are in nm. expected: 0.054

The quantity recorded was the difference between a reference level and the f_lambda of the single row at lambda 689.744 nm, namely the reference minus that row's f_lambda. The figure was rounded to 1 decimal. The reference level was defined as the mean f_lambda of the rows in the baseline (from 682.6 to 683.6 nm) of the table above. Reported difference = 0.1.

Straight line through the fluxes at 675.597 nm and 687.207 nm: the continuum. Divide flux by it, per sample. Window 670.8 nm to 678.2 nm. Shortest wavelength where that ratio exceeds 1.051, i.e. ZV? 670.946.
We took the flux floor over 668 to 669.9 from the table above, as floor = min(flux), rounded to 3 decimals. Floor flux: 5.465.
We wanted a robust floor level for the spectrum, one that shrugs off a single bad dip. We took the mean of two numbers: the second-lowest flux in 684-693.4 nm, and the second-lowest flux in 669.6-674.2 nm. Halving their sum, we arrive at 5.24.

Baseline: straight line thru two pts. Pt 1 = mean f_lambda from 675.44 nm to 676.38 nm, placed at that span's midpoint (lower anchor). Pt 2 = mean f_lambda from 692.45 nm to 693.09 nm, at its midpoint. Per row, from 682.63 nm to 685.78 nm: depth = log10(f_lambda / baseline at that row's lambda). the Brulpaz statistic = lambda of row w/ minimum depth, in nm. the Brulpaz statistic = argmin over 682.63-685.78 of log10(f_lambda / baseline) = 685.627 nm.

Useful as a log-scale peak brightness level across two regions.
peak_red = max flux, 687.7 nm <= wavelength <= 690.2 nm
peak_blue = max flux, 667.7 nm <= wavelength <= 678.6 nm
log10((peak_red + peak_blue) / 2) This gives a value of 0.777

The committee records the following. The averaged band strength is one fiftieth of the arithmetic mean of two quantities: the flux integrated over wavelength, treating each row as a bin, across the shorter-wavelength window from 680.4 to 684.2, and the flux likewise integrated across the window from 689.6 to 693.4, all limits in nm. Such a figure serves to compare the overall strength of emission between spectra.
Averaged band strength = 0.417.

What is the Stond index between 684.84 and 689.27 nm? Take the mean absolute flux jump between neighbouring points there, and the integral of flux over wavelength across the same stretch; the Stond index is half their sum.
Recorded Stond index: 12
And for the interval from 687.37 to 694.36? 19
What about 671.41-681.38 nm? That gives 28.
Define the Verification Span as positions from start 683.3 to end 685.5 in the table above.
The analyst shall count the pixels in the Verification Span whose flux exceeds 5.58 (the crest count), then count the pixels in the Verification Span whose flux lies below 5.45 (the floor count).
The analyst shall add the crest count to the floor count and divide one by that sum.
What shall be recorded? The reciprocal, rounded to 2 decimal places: 0.20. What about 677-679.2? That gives 0.14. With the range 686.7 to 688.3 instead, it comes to 0.33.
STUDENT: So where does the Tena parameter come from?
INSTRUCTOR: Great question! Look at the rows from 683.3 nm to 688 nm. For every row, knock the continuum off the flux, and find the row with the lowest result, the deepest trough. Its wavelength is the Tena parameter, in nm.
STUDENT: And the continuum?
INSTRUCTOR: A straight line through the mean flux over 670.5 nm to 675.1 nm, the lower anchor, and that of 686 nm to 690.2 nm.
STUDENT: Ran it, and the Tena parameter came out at 685.627 nm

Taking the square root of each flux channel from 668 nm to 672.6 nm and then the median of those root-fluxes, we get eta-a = 2.36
